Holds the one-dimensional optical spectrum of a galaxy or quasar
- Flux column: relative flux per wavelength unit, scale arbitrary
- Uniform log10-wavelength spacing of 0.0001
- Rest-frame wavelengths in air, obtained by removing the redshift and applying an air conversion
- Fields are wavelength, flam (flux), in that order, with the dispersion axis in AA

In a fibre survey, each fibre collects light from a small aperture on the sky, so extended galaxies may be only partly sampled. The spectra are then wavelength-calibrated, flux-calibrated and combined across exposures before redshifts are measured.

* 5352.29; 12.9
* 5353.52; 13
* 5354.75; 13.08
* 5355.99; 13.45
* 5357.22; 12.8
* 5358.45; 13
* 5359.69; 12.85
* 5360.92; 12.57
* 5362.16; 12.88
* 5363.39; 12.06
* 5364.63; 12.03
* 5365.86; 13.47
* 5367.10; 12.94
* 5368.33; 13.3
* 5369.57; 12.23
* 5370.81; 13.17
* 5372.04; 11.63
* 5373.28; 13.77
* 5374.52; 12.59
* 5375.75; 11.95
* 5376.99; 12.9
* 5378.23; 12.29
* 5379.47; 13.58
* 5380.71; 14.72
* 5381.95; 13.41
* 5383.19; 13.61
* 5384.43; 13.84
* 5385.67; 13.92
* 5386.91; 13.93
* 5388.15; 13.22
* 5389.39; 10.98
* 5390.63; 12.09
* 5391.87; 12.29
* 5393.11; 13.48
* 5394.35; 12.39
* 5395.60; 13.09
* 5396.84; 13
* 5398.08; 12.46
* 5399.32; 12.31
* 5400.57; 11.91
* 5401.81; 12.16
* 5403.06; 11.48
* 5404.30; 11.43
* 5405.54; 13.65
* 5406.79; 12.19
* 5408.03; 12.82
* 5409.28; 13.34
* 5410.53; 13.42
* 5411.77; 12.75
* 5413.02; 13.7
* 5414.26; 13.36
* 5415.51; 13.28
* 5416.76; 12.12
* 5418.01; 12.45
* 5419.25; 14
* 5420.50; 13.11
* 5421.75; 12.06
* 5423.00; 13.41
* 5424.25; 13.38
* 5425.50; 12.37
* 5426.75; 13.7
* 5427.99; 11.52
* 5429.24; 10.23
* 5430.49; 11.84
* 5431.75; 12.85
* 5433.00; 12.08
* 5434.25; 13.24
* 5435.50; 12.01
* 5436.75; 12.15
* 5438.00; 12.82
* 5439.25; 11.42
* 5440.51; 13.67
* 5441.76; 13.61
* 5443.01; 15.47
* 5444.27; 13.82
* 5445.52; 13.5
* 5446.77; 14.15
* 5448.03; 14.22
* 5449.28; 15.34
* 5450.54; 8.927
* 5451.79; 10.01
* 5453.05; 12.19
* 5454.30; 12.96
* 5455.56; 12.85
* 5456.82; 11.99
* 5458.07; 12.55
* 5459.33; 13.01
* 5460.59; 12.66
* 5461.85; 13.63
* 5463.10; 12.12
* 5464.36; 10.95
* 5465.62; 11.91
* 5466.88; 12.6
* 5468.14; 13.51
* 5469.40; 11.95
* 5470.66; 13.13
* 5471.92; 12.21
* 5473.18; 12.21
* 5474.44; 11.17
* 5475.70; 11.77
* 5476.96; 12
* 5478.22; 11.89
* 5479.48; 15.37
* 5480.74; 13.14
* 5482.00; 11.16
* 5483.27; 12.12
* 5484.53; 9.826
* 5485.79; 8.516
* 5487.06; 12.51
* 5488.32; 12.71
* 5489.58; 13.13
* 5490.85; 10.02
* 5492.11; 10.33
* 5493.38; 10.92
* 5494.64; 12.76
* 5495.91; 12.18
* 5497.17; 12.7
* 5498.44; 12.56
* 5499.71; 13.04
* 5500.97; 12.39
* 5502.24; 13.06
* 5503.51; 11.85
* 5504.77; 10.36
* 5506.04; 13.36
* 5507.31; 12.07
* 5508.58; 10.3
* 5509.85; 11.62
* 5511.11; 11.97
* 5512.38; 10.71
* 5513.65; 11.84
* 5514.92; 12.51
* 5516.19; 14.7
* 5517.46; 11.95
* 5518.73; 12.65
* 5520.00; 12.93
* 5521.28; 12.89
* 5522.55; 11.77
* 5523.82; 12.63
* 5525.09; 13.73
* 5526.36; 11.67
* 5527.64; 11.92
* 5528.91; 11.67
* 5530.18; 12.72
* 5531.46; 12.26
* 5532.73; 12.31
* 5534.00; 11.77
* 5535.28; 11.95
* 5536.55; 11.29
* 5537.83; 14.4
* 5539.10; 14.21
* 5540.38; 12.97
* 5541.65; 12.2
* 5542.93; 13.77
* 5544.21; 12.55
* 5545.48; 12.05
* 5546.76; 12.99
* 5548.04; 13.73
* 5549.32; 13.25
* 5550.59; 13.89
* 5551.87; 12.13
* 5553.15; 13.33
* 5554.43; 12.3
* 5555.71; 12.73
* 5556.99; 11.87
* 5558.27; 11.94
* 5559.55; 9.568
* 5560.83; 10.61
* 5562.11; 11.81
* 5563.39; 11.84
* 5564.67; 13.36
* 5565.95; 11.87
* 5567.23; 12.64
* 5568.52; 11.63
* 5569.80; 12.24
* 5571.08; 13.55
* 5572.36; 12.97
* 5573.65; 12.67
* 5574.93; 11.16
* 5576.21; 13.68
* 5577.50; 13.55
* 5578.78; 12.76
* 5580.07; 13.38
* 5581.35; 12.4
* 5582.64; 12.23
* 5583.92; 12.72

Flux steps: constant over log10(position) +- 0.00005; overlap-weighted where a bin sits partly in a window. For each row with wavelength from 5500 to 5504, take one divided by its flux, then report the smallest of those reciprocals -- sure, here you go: 0.0766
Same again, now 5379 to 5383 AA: 0.0679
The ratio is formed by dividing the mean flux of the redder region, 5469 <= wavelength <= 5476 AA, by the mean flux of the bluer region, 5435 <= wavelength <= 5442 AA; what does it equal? 0.96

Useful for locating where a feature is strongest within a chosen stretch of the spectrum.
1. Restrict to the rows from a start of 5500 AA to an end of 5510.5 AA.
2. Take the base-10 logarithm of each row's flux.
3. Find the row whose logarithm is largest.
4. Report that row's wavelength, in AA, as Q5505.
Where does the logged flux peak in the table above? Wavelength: 5506.04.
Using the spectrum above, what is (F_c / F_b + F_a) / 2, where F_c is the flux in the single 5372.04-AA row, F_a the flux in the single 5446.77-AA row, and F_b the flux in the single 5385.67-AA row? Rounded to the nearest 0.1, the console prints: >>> 7.5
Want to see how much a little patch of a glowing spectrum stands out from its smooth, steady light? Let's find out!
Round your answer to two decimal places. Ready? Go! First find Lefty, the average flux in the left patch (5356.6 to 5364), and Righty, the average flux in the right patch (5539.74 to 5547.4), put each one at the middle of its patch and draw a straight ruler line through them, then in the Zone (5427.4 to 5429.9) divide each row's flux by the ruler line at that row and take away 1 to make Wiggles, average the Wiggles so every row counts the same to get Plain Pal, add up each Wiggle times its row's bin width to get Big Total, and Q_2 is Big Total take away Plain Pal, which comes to -0.22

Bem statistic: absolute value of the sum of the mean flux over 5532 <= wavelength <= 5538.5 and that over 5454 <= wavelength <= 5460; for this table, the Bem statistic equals 25.0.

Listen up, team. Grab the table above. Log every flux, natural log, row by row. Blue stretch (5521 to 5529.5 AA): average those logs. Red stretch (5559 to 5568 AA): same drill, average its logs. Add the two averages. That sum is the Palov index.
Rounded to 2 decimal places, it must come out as 4.96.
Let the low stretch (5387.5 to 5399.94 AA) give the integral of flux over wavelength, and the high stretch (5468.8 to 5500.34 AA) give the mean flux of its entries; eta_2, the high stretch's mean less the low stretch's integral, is -144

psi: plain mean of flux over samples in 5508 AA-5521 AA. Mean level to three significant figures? 12.1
